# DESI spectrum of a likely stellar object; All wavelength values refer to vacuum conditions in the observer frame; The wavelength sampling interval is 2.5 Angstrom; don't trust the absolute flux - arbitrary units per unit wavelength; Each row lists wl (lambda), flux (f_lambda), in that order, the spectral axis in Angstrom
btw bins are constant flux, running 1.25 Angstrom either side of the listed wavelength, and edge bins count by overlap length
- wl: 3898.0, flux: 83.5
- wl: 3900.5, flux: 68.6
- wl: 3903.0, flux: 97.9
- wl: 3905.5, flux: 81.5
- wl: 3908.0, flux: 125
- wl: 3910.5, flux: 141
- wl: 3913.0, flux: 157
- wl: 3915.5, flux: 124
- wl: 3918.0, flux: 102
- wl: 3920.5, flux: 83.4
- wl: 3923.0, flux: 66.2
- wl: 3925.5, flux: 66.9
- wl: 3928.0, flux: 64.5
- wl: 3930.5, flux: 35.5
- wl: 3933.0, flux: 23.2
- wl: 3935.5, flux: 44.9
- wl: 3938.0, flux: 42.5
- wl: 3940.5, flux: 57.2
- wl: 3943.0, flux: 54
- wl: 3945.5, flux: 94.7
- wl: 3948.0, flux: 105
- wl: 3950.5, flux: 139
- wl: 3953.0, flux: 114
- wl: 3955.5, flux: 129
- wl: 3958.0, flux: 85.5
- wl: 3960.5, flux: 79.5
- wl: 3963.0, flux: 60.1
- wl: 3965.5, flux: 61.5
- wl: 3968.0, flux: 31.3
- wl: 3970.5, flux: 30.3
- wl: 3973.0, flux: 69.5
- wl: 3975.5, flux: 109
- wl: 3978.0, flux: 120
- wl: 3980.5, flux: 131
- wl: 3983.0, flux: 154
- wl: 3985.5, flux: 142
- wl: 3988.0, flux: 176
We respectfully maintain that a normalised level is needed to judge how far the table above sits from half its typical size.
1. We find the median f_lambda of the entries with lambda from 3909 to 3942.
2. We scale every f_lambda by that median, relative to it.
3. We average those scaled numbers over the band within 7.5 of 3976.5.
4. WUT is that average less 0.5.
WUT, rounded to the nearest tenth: 1.0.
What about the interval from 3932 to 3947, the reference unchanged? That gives 0.3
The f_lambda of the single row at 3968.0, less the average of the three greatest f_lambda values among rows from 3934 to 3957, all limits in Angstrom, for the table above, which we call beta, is -96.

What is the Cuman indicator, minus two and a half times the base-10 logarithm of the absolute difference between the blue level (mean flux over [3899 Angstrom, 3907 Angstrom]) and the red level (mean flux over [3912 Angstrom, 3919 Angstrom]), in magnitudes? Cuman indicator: -4.1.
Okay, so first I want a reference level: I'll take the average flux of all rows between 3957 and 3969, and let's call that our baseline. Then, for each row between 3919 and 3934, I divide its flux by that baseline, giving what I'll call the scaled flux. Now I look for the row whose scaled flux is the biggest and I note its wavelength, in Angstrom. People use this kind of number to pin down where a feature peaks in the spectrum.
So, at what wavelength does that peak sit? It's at 3920.5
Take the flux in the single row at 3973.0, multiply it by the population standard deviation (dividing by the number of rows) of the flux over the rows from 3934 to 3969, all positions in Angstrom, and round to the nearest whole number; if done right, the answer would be 2261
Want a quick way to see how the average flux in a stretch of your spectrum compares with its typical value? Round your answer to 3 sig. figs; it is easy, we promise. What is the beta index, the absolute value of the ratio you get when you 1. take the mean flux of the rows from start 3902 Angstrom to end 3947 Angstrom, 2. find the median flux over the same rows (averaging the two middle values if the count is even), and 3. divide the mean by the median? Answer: 1.09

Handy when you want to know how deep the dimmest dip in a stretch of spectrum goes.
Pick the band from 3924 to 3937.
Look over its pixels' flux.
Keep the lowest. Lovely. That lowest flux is 23.2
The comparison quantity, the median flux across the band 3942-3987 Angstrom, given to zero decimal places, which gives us 100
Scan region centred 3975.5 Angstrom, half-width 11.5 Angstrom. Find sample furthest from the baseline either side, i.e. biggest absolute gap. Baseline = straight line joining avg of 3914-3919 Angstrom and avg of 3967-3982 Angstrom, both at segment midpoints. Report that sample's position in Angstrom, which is 3983.0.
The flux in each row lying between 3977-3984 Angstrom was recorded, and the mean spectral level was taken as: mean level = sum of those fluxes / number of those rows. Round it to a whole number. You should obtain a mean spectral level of 135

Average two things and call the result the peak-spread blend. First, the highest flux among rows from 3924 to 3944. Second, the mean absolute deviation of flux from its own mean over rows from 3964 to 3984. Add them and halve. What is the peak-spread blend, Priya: 54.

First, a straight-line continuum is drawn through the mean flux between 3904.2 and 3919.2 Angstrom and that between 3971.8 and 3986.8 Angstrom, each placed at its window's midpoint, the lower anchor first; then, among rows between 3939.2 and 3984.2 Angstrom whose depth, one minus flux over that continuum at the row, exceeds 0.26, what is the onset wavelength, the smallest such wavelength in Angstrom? 3940.5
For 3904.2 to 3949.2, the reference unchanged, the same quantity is 3905.5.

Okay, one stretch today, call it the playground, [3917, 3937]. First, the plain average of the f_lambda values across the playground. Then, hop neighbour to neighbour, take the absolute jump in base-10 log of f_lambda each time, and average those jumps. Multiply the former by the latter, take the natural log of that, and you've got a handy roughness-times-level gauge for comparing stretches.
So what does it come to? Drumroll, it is 2.1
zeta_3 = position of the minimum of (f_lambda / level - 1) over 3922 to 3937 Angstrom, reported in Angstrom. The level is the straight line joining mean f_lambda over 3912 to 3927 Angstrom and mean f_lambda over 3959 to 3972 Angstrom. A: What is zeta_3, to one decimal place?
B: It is 3933.0 Angstrom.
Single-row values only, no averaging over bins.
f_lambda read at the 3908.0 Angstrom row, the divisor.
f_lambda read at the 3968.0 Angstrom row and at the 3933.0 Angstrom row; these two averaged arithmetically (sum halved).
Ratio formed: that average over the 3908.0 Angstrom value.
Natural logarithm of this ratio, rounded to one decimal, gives -1.5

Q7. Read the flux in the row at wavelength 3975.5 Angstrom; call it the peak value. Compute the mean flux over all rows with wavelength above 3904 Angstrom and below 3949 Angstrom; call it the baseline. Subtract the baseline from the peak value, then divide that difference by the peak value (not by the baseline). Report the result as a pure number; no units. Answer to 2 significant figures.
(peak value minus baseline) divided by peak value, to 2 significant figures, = 0.25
